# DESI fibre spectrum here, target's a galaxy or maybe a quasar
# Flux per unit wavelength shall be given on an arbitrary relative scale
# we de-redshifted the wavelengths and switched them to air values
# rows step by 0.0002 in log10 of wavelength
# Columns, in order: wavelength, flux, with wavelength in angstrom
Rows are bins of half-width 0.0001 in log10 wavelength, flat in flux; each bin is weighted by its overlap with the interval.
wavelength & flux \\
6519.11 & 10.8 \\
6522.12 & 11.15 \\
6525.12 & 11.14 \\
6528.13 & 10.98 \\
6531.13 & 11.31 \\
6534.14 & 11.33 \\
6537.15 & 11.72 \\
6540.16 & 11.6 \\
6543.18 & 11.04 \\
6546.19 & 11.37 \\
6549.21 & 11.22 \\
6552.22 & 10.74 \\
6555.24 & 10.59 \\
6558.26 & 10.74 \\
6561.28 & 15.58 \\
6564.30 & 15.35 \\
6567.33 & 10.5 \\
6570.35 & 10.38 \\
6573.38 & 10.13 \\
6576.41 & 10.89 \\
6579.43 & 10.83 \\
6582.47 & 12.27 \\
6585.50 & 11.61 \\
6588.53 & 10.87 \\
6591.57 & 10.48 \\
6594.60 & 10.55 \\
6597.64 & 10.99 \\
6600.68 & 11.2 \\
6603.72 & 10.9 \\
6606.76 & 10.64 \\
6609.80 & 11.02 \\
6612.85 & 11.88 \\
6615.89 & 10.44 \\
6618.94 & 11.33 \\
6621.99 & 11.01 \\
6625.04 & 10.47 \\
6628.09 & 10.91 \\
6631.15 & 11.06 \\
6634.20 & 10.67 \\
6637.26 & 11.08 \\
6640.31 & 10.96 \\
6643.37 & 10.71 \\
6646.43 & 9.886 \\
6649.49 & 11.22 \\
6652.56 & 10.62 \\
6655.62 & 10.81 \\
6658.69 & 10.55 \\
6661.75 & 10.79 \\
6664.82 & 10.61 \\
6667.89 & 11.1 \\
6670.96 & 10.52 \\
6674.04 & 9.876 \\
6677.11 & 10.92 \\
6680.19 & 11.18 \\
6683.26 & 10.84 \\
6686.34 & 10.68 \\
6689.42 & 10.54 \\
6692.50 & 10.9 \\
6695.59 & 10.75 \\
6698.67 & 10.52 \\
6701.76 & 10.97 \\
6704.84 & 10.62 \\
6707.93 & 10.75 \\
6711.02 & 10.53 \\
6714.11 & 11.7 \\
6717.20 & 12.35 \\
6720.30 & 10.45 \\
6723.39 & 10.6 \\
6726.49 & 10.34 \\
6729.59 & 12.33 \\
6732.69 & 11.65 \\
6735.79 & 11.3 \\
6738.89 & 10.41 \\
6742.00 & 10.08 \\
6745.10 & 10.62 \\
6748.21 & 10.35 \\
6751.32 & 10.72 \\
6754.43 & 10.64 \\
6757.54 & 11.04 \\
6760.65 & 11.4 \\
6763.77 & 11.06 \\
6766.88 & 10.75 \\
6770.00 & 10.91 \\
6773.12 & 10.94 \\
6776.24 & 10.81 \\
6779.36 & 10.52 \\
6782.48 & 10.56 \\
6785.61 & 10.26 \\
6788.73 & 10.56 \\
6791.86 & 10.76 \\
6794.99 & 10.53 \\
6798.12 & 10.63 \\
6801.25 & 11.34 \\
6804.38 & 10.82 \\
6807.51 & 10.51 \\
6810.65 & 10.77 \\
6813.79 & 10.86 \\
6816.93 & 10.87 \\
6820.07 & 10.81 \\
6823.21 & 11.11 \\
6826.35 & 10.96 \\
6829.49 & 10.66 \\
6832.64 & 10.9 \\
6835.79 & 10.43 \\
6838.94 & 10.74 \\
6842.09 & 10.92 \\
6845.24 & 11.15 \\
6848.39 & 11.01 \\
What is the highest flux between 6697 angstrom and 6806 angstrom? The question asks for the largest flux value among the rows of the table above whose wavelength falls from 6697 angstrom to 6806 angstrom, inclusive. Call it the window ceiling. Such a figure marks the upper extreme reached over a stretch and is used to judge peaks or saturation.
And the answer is 12.35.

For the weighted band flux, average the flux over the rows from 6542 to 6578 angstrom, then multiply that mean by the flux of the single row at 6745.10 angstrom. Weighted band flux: 123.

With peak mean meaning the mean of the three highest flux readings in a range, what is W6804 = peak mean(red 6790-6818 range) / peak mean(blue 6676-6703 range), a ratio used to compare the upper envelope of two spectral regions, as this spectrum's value 1.00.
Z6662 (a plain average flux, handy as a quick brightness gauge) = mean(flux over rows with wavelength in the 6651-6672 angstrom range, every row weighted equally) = 10.7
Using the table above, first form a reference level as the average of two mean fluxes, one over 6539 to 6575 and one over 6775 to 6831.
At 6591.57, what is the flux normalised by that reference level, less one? -0.062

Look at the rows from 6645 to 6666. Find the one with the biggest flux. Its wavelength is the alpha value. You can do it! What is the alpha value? 6649.49 angstrom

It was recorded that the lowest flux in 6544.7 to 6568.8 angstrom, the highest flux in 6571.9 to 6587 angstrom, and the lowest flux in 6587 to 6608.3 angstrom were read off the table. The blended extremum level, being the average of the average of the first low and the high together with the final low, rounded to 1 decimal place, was 10.9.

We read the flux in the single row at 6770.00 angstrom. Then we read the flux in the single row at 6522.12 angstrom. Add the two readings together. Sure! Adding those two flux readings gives 22.1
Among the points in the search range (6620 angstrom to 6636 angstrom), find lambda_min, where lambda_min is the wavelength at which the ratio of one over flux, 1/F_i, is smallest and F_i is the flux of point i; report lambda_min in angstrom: 6631.15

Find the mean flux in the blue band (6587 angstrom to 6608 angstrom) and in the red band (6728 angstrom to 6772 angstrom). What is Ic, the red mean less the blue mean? 0.1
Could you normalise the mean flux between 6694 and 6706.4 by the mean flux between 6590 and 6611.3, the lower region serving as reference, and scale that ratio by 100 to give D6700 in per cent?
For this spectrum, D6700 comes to 99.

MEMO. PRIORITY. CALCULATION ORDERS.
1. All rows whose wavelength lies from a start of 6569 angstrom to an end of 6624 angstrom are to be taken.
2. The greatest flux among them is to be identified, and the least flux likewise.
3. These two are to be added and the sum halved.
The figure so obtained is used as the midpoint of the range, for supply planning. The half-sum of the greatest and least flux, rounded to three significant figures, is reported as 11.2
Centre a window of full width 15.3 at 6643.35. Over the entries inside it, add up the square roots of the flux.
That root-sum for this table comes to 16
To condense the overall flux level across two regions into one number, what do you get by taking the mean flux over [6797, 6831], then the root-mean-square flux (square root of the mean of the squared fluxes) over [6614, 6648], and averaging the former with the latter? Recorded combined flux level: 10.8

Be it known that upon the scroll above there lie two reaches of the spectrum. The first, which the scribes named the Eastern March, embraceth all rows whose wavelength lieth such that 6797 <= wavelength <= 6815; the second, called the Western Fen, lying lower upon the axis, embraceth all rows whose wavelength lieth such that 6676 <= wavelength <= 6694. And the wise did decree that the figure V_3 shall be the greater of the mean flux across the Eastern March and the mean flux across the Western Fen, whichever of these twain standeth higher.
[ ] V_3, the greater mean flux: 10.8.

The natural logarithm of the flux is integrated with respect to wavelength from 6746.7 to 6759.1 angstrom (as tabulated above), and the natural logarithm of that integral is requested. 3.38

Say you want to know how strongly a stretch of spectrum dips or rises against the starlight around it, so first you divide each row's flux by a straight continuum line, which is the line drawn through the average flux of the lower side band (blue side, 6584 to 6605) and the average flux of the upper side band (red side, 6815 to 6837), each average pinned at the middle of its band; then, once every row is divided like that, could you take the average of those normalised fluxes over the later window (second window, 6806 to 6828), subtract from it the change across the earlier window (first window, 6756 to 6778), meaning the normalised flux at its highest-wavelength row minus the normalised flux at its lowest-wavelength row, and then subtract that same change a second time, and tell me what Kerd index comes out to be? 1.04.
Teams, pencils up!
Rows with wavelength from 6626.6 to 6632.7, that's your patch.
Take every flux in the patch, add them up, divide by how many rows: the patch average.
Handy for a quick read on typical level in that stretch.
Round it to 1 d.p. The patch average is 11.0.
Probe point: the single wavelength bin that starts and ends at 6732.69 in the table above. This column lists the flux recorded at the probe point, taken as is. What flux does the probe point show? 11.65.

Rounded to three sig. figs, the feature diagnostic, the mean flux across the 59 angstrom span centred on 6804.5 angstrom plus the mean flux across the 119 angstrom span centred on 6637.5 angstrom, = 21.6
